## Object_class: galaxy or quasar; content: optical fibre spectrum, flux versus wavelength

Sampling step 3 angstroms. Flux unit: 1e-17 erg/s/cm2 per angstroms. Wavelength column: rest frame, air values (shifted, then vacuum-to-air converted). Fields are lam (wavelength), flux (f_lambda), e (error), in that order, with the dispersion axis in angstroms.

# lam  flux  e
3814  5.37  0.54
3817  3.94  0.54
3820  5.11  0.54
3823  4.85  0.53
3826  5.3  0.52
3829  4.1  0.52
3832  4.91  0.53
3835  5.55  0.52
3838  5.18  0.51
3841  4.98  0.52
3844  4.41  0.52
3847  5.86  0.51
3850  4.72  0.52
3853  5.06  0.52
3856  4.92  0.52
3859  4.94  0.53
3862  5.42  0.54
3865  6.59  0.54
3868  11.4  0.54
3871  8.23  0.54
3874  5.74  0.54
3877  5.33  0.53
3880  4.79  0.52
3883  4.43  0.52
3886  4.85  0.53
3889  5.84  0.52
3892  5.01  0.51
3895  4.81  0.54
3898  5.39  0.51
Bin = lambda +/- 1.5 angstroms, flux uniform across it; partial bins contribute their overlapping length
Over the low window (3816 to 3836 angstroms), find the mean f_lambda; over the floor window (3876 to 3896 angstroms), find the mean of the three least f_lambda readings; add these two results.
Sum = 9.5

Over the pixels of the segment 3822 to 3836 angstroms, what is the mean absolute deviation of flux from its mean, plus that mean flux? 5.3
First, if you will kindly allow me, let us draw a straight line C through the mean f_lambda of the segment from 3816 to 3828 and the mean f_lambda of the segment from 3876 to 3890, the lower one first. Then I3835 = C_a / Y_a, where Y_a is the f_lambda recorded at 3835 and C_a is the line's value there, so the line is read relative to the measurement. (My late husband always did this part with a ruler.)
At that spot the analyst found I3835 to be 0.87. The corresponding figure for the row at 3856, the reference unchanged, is 1.00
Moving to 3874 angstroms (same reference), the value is 0.87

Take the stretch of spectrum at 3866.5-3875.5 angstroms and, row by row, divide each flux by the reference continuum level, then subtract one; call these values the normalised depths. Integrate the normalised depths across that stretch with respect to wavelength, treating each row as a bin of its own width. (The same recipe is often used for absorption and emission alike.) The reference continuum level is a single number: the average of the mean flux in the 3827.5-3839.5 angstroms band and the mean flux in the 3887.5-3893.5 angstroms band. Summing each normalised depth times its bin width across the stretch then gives 5.7 angstroms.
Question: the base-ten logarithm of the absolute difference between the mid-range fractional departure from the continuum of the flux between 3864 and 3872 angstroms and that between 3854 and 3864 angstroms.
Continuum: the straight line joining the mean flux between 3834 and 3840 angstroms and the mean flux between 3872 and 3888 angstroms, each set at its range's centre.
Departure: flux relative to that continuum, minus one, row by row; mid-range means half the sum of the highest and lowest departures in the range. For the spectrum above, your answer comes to -0.1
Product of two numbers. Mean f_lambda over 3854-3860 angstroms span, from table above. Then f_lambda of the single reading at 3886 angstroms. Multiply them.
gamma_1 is 24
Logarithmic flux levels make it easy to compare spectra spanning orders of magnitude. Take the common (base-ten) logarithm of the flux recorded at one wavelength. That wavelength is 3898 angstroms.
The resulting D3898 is 0.73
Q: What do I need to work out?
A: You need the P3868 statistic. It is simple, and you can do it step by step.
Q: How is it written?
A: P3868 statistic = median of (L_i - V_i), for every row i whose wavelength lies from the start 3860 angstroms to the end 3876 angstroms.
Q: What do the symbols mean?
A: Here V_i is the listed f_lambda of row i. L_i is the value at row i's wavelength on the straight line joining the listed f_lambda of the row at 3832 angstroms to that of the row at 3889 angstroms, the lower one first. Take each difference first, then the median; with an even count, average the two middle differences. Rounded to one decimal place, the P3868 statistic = -1.1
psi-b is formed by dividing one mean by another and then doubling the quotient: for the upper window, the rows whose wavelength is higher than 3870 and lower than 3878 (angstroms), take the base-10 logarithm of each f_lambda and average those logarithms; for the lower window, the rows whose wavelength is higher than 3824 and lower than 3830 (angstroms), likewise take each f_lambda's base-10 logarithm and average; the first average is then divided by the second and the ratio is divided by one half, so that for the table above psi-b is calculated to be 2.4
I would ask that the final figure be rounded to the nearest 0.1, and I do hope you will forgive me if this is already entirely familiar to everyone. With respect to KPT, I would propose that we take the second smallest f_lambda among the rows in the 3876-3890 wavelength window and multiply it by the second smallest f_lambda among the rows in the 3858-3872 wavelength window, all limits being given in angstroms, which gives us 26.0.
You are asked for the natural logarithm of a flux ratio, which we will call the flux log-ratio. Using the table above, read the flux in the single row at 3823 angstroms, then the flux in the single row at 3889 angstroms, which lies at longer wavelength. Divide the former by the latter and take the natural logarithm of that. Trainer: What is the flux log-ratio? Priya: -0.19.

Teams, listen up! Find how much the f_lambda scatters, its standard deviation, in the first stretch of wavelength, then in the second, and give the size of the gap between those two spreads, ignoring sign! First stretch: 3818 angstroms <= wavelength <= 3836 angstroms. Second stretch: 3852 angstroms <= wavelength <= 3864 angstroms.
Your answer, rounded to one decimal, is 0.3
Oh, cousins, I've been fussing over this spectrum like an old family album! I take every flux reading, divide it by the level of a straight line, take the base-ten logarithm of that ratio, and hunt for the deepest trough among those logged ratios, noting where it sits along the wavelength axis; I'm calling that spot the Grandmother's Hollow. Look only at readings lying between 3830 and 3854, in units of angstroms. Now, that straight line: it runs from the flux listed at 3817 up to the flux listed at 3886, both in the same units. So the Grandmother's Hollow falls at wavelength 3844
